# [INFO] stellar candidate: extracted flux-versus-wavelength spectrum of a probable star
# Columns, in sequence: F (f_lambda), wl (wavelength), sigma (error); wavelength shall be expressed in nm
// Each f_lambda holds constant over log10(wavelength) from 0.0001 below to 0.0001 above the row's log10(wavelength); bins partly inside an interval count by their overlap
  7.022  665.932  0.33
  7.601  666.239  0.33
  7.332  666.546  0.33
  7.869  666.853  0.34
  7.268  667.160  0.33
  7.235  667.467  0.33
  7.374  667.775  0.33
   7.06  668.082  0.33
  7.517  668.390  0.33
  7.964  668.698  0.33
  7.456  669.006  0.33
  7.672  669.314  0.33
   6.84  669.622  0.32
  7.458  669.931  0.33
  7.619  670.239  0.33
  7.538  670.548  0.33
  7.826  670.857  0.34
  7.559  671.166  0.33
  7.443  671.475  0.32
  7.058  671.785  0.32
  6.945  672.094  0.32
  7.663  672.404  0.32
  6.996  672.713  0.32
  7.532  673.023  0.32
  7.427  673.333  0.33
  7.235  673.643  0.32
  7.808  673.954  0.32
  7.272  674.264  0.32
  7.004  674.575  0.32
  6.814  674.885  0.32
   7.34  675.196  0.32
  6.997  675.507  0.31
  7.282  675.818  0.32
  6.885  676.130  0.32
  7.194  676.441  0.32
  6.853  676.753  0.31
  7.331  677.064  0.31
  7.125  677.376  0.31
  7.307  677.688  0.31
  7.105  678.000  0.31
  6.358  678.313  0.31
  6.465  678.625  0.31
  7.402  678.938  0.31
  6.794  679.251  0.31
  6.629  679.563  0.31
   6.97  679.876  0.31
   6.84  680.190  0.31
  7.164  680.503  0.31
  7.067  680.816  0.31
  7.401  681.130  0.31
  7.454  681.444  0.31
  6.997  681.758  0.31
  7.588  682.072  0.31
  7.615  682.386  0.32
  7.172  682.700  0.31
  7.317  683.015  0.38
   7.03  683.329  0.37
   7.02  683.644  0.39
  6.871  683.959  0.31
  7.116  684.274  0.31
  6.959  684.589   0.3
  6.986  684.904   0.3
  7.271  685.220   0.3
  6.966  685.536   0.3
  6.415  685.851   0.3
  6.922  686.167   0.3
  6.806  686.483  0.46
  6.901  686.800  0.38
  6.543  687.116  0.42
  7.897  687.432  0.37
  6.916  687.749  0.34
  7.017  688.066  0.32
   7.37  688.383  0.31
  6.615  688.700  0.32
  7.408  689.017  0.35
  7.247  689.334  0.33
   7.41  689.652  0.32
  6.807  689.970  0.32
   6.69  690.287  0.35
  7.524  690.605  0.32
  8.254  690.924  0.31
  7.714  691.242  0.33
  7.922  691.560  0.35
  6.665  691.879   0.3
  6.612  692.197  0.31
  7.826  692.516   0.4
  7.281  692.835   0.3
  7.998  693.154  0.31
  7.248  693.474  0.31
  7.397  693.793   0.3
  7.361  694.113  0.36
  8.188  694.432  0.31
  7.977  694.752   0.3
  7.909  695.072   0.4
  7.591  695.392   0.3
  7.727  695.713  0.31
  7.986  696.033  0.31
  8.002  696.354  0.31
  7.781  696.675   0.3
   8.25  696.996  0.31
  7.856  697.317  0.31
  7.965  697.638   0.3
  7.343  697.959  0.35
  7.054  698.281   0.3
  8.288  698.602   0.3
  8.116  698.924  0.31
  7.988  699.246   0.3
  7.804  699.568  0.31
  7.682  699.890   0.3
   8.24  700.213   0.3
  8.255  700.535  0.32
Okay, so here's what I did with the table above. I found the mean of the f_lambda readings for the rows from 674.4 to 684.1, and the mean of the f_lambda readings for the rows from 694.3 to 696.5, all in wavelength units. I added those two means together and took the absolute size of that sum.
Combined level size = 15.0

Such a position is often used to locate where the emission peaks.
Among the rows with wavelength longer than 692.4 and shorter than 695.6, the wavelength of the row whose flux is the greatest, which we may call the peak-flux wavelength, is 694.432 nm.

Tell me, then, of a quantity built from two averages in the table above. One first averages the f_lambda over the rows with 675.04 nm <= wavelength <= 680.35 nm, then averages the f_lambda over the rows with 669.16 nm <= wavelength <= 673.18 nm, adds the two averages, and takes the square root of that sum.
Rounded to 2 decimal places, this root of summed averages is 3.79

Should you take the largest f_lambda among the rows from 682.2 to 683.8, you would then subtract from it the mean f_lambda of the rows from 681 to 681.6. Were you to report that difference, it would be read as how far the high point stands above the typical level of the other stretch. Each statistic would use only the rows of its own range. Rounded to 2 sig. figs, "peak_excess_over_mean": 0.19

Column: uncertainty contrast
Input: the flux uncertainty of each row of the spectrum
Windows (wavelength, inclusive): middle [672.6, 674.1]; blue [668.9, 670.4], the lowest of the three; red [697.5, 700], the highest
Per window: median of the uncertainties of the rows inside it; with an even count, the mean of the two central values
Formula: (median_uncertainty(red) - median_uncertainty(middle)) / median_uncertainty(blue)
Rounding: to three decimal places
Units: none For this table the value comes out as -0.061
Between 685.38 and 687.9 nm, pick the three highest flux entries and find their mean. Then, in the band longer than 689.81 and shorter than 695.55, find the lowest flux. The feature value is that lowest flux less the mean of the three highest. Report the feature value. -0.65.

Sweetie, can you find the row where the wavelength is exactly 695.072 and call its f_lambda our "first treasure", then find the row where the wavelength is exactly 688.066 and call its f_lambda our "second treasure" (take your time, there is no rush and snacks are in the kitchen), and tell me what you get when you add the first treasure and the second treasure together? 14.9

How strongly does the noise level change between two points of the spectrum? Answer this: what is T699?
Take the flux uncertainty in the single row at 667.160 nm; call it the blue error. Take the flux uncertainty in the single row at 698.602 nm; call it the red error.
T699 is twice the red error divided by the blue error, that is 1.82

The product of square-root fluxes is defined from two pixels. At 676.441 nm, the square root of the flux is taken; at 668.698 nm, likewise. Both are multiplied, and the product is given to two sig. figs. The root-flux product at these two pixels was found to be 7.6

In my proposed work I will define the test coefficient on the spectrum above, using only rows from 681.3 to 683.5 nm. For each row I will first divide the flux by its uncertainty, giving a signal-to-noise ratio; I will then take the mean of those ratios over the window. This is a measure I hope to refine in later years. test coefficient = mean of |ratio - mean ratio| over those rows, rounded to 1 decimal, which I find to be 1.8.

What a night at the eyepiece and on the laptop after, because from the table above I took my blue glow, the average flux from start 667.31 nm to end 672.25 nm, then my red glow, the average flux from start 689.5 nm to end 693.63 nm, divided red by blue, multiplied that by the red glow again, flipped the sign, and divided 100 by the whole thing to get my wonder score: -13.6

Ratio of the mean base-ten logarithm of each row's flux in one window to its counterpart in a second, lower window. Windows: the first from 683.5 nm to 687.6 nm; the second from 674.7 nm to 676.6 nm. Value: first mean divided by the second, 0.99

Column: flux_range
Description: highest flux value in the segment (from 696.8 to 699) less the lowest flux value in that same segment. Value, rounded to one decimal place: 1.2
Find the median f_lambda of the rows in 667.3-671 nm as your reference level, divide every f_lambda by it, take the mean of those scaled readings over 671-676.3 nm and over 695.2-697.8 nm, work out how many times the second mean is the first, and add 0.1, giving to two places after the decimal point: 1.19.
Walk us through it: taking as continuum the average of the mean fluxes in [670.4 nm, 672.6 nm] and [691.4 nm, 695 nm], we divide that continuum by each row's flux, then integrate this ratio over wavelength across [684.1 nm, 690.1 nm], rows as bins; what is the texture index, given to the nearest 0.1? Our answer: 6.4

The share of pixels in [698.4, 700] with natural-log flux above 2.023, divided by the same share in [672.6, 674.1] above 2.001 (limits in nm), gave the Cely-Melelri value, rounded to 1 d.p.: 1.7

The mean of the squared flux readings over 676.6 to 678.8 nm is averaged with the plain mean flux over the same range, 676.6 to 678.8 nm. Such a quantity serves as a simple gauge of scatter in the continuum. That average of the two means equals 27.6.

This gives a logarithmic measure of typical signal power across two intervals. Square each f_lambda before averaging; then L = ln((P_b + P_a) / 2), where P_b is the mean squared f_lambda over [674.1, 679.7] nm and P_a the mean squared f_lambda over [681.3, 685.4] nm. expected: 3.92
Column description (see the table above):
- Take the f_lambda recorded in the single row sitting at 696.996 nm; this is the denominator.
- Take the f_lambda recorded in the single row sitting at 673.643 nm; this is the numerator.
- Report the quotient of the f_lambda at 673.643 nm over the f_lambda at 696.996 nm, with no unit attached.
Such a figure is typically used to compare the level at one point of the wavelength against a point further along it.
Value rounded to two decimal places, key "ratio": 0.88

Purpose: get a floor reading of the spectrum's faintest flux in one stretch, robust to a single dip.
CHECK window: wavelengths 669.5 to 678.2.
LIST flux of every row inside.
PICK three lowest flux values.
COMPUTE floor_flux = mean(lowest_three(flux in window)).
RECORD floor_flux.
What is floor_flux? 6.84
